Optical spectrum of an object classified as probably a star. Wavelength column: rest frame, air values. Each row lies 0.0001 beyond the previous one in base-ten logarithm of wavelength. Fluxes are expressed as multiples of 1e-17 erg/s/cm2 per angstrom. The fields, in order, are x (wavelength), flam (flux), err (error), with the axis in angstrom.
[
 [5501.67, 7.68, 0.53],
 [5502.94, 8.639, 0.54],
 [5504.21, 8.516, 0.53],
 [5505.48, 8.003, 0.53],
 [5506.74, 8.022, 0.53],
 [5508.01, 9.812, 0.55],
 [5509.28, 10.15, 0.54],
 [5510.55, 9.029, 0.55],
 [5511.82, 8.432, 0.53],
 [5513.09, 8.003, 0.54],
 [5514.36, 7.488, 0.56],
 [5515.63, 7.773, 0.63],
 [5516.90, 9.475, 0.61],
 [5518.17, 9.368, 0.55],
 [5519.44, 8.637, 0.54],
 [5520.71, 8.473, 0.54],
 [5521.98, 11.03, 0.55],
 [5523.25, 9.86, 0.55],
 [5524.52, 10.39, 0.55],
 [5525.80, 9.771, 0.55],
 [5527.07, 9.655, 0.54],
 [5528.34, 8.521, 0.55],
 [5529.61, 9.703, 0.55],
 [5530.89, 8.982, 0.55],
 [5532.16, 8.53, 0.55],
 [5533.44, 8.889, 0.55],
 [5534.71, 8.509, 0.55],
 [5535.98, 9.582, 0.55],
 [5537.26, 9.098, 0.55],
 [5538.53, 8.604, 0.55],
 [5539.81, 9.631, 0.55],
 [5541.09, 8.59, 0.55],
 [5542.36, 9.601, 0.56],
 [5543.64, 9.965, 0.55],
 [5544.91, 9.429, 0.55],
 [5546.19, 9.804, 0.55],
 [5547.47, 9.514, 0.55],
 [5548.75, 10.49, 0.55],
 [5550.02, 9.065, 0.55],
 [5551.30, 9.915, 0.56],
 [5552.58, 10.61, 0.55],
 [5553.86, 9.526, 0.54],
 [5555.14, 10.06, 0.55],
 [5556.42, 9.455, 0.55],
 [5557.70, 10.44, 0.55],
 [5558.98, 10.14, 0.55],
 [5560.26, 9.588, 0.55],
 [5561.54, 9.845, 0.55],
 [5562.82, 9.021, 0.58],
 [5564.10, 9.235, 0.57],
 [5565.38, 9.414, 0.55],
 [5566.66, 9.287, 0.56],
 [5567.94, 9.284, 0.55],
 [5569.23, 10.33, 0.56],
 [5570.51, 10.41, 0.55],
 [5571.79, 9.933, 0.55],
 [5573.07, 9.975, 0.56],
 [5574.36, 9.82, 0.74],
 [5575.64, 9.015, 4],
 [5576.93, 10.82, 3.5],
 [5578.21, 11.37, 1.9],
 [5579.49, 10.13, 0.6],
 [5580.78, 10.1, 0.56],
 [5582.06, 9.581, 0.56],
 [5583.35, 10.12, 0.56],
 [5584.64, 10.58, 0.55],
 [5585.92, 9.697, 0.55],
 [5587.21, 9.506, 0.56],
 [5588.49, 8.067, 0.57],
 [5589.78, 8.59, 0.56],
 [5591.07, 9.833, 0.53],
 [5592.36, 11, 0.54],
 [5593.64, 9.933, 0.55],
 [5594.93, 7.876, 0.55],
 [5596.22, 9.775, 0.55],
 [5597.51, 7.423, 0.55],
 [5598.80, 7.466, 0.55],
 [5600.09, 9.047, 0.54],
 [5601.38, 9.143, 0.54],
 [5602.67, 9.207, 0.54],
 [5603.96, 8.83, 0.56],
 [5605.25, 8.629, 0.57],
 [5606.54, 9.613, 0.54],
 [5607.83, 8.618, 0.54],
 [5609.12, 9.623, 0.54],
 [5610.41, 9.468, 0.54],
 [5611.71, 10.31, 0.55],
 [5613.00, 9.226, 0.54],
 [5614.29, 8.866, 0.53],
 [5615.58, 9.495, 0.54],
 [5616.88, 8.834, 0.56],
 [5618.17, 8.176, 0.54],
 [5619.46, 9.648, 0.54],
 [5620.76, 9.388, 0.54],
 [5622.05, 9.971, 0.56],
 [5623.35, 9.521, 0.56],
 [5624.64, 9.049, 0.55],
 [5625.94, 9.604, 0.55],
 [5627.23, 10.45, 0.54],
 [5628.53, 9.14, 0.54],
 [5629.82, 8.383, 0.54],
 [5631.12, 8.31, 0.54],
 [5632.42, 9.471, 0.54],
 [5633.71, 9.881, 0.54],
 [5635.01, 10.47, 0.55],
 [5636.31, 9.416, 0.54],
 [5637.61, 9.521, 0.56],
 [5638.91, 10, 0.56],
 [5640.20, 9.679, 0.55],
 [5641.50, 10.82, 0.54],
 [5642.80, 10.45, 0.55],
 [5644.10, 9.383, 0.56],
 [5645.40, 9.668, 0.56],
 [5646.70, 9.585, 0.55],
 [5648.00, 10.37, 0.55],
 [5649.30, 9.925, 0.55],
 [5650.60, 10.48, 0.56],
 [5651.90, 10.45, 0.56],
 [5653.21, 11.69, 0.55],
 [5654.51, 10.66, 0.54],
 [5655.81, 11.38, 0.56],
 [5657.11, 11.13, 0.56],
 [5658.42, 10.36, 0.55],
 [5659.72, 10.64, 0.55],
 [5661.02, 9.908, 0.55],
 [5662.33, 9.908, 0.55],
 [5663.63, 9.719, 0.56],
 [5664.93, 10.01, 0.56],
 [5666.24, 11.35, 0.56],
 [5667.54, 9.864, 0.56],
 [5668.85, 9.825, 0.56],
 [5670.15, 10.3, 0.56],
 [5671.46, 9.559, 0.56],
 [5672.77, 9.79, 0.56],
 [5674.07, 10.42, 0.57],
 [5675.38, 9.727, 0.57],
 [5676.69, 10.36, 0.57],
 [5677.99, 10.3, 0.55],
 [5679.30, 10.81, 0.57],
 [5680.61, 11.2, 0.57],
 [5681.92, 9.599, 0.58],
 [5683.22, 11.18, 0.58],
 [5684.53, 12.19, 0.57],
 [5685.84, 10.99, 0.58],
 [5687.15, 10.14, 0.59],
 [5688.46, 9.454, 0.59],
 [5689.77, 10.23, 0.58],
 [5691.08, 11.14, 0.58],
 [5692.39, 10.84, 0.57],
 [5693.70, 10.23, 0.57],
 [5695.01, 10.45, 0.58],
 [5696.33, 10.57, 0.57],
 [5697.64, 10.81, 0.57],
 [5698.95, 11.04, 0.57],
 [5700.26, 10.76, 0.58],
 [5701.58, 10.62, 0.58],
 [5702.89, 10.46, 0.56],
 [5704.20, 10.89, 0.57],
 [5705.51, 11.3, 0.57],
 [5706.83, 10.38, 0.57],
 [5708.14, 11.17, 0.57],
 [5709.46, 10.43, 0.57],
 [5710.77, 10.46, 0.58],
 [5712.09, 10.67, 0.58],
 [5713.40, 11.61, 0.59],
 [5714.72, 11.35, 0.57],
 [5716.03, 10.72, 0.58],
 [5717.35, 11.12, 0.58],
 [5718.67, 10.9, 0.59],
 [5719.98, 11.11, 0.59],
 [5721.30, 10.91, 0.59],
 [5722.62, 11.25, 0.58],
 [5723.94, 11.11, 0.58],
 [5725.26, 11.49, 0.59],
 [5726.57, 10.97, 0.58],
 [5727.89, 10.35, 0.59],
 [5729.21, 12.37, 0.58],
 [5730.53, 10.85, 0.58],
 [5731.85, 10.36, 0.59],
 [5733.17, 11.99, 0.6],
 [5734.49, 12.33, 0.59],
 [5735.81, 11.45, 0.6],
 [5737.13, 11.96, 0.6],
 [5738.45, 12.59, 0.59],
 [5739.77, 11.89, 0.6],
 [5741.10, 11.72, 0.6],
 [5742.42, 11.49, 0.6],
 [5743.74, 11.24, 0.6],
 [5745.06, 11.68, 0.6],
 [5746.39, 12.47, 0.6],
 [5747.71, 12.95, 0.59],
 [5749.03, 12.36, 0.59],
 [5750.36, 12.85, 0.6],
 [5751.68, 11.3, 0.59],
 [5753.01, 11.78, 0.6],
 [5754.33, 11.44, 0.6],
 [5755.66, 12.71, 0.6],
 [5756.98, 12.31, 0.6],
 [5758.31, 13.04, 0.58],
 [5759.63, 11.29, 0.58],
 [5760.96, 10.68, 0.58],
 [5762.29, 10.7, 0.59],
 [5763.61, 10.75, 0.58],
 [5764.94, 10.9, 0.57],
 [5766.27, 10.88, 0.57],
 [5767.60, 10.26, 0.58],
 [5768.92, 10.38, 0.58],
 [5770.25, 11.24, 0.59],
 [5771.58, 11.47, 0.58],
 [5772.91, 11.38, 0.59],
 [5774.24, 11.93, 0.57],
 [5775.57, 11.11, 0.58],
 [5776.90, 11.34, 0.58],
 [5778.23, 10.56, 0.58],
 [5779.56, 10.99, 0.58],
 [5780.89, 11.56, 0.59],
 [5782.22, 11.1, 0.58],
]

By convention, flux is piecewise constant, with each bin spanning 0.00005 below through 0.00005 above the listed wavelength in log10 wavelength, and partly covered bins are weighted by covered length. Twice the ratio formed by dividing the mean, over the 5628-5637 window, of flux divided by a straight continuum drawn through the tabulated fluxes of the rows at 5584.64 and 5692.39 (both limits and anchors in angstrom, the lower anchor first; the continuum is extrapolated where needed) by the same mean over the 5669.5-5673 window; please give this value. 1.90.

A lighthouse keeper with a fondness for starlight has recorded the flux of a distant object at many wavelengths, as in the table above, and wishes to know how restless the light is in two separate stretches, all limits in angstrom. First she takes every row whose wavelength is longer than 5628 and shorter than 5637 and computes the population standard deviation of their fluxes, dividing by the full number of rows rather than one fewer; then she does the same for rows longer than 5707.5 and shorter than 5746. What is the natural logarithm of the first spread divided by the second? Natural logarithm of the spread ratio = 0.2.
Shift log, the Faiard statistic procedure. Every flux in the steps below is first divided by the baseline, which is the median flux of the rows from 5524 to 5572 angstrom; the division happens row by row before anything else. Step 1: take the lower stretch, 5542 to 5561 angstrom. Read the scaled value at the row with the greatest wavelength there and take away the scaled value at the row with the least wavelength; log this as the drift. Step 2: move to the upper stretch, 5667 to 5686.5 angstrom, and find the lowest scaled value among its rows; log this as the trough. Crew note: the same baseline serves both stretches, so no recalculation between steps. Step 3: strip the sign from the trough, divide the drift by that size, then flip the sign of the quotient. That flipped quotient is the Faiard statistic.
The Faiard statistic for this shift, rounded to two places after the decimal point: 0.00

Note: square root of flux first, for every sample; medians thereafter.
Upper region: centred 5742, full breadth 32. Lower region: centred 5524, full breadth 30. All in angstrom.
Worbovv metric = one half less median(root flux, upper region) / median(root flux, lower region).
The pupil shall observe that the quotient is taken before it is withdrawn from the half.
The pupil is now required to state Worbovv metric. -0.646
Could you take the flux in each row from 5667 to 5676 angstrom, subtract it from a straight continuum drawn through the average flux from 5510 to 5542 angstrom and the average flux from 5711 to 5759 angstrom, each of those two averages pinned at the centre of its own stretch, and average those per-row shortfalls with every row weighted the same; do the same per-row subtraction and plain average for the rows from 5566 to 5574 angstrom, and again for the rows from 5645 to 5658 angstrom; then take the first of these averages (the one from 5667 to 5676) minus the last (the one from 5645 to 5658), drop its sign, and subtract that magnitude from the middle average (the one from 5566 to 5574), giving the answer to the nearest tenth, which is -1.1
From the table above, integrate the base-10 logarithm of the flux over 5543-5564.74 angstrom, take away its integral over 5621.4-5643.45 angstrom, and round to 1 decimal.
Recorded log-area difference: -0.2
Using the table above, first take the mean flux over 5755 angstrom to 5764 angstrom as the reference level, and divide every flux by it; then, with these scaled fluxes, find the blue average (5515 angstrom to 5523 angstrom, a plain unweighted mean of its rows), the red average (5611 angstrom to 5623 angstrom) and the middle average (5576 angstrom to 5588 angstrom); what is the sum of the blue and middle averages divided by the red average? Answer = 2.07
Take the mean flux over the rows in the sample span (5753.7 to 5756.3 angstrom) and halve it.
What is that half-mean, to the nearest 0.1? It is 6.0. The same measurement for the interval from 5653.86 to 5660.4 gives 5.4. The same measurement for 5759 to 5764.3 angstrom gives 5.4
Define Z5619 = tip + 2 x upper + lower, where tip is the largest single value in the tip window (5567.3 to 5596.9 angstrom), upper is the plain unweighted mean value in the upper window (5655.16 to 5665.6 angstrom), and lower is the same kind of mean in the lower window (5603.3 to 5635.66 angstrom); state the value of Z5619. 41.5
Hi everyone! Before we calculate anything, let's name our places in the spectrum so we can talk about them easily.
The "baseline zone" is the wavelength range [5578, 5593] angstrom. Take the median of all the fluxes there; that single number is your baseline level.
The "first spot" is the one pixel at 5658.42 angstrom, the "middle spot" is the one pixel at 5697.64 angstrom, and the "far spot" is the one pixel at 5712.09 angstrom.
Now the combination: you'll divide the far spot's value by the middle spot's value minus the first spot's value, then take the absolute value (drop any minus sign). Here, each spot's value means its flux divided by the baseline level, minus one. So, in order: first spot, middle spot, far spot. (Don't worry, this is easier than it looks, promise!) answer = 1.6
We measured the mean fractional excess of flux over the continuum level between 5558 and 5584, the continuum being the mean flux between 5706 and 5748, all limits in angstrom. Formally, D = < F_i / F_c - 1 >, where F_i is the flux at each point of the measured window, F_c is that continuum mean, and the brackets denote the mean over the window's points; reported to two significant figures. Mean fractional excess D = -0.13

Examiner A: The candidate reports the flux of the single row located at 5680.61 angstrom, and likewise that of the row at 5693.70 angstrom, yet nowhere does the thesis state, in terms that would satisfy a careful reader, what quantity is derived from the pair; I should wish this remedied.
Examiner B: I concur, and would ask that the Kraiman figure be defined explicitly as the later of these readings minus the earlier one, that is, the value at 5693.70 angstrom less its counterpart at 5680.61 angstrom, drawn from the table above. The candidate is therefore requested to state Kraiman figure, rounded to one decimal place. -1.0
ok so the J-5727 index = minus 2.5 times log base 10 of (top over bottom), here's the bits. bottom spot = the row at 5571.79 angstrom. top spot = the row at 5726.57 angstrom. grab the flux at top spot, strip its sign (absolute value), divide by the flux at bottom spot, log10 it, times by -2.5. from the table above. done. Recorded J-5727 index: -0.108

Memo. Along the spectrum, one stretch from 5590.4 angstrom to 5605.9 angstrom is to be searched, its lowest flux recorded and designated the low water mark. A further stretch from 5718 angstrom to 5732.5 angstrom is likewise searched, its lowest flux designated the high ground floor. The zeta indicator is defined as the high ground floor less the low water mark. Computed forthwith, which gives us 2.9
